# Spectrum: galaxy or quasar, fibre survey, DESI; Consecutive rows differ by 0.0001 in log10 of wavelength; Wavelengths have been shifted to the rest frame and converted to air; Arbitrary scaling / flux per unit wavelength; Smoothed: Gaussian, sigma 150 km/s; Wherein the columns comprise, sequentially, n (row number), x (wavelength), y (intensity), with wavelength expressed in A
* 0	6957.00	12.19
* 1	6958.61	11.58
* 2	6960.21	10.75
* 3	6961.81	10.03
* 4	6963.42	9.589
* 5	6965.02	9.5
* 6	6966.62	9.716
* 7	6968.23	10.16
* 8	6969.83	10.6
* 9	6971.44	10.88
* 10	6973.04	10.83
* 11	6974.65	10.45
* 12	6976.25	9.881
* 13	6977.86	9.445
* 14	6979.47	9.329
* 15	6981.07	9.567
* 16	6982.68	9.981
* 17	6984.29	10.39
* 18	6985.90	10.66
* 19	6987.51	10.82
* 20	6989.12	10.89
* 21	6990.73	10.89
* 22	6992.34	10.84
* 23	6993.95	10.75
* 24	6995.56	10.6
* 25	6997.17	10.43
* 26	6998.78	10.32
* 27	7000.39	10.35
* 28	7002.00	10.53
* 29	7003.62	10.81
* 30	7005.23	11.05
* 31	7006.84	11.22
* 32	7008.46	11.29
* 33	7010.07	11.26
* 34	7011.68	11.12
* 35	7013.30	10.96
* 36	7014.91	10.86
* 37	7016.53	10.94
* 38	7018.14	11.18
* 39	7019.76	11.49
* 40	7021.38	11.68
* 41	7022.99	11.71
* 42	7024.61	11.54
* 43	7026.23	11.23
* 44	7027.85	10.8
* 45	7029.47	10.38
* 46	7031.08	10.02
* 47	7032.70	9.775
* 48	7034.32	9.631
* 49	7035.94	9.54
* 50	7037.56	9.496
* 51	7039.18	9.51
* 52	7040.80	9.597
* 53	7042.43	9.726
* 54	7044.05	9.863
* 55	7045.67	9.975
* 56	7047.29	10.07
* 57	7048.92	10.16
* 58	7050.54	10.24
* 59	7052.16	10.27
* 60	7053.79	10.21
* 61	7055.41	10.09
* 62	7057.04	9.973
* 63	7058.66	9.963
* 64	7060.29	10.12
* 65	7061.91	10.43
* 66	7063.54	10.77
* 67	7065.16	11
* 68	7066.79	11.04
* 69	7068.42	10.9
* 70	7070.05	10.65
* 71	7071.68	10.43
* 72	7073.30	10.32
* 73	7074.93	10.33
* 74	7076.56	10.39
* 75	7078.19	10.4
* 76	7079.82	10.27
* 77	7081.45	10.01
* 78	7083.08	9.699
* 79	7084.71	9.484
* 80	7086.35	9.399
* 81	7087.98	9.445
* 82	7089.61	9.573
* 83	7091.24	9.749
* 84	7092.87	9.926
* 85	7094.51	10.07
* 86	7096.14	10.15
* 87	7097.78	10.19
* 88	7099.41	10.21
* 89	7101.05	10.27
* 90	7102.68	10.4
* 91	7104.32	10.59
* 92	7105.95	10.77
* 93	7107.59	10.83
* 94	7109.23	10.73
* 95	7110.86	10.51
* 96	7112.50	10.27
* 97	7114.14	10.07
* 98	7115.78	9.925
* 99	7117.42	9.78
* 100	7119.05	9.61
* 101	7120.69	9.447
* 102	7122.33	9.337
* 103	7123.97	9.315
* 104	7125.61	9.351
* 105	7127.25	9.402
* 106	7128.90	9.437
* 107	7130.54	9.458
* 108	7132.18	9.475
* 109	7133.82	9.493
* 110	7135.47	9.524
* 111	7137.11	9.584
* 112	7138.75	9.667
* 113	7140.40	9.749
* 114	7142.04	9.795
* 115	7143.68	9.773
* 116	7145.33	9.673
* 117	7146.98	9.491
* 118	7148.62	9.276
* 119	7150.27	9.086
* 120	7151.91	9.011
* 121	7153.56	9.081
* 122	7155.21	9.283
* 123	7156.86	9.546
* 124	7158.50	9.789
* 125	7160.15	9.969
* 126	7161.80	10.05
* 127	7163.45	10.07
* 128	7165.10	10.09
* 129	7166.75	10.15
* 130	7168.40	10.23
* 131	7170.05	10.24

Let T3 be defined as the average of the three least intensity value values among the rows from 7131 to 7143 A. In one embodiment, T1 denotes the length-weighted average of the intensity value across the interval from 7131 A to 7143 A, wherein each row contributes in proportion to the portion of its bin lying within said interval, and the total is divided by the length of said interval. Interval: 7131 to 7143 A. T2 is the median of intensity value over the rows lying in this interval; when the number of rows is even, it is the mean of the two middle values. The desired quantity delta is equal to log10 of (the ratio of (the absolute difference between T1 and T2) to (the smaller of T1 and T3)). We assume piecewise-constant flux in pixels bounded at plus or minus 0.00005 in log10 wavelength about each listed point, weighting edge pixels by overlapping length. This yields -2.5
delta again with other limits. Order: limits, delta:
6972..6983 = -2.1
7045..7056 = -3.0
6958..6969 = -1.9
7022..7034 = -2.3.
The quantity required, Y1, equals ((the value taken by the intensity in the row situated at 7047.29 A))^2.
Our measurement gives 101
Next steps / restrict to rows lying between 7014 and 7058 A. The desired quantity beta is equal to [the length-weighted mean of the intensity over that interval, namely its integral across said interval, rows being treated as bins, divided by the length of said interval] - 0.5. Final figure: 9.9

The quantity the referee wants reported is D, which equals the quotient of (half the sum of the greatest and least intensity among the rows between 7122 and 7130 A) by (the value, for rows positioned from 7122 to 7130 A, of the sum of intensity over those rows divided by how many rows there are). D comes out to 1.00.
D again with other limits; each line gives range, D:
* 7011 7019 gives 1.00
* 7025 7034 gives 1.01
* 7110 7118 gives 1.00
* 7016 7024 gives 0.99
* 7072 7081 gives 1.00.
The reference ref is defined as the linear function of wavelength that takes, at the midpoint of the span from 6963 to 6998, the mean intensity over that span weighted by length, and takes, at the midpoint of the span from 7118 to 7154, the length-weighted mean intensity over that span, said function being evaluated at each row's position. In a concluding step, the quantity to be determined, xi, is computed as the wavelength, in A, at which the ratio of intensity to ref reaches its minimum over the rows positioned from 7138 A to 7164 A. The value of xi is 7151.91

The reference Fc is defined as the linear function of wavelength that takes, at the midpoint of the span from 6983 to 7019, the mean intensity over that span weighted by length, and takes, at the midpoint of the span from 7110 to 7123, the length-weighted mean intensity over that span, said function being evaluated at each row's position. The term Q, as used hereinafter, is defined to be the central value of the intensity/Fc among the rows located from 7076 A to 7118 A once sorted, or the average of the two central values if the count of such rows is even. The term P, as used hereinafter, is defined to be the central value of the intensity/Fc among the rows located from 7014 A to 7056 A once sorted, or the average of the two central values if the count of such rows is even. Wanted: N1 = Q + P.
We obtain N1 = 1.99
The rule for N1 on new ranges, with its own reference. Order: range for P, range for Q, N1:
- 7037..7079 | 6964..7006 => 1.94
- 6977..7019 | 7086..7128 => 2.00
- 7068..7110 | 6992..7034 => 2.03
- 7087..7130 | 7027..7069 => 1.97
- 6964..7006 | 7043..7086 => 1.95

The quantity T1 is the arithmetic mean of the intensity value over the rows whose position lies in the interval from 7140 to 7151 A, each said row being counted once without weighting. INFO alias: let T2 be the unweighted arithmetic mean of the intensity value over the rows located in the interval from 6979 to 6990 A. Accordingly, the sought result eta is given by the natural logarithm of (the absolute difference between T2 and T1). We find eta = -0.4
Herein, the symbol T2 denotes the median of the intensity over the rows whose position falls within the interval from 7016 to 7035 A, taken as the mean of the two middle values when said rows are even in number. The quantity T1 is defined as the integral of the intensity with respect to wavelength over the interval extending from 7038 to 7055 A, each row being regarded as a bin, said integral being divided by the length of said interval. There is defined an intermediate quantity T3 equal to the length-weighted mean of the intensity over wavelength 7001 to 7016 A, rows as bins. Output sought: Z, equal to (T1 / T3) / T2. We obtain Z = 0.082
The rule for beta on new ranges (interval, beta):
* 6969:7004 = 9.9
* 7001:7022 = 10.6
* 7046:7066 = 9.8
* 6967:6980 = 9.7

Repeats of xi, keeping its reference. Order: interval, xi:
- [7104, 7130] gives 7123.97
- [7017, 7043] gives 7037.56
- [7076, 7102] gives 7086.35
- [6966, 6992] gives 6979.47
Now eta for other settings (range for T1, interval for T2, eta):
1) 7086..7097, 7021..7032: 0.3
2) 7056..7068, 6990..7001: -2.1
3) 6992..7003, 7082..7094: -0.1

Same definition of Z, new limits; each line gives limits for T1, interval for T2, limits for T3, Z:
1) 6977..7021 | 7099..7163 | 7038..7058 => 0.111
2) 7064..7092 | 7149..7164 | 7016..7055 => 0.103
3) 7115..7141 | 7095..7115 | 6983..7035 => 0.085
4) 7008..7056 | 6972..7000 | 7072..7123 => 0.100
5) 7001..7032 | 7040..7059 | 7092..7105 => 0.108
